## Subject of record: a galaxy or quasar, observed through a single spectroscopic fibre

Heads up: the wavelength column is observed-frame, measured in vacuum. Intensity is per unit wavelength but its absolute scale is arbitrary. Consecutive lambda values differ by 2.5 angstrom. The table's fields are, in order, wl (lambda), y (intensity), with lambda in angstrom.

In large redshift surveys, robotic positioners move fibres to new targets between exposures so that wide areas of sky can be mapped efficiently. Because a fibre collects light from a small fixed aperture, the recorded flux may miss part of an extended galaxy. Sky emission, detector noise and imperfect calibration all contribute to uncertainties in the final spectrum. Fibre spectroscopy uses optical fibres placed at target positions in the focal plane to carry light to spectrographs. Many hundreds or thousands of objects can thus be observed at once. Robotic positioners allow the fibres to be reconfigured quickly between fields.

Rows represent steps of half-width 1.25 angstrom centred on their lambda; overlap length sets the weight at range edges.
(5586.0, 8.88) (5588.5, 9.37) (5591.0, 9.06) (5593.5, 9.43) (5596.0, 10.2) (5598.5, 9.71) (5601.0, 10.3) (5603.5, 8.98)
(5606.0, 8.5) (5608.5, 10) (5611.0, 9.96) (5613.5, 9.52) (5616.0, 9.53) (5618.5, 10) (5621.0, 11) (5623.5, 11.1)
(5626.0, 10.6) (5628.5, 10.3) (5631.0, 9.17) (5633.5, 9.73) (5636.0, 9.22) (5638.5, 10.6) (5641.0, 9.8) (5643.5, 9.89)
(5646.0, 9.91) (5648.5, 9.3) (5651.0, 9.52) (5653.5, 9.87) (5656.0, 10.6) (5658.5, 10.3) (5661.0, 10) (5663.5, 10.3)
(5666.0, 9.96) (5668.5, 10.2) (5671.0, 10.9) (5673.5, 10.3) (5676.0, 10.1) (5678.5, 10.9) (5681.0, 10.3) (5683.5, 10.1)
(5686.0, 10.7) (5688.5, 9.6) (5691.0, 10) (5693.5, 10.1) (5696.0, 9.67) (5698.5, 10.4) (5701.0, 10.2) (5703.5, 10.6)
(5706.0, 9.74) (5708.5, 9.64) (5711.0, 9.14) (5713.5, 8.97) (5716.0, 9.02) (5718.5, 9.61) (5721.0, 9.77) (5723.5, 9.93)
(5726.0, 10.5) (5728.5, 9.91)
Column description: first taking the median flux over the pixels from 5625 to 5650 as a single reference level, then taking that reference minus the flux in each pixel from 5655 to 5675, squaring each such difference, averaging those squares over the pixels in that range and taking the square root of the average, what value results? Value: 0.56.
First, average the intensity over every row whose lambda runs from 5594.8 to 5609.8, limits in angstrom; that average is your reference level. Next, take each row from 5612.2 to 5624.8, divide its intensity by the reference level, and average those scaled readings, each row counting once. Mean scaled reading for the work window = 1.06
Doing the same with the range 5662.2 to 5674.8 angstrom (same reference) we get 1.07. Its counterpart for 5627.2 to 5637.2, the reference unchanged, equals 1.00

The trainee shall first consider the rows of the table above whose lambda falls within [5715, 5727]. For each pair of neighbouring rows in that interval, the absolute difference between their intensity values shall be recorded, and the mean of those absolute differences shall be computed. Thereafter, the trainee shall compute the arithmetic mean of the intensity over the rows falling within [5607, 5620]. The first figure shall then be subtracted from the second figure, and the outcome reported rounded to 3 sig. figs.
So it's 9.43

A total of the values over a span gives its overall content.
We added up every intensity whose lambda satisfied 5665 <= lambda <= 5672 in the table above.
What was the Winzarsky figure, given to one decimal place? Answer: 31.1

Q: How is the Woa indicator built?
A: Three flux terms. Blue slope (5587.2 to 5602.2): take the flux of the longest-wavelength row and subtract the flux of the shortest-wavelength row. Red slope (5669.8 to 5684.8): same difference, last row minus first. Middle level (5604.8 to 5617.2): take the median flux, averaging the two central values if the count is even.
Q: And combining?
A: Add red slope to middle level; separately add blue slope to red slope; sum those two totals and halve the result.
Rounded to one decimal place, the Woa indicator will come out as 4.4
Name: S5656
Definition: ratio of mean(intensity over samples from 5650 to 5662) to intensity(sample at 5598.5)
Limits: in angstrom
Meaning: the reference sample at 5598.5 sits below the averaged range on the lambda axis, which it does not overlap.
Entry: 1.04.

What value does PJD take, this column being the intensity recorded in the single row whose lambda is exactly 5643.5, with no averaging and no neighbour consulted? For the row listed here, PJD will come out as 9.89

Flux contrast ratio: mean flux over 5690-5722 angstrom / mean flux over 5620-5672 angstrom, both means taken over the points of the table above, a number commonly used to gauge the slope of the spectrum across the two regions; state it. 0.97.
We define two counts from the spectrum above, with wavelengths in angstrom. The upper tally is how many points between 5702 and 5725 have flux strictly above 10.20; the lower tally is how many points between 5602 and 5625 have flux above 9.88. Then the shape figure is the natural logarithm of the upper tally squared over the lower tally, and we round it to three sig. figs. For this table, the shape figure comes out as -1.61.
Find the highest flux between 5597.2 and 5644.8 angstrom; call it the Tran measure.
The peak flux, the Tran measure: 11.1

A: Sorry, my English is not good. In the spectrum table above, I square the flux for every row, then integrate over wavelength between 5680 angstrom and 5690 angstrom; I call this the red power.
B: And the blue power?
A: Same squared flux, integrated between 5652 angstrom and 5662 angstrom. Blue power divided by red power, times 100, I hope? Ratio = 100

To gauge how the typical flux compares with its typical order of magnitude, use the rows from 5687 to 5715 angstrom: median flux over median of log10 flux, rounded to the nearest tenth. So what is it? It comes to 9.9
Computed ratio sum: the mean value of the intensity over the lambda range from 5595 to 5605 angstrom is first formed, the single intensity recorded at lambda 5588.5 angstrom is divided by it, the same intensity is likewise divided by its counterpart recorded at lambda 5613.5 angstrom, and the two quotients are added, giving 1.94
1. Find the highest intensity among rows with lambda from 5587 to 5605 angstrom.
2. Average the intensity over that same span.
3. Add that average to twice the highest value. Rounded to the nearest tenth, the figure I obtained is 30.2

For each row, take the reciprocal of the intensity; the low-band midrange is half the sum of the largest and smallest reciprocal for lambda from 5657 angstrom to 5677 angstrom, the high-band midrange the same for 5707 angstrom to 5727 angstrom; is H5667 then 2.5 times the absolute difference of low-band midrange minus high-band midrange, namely 0.018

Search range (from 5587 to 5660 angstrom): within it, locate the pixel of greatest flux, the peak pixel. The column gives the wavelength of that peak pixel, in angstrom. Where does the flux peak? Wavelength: 5623.5 angstrom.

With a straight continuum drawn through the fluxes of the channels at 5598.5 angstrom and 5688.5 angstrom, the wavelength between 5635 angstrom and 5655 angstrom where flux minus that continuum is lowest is 5636.0 angstrom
